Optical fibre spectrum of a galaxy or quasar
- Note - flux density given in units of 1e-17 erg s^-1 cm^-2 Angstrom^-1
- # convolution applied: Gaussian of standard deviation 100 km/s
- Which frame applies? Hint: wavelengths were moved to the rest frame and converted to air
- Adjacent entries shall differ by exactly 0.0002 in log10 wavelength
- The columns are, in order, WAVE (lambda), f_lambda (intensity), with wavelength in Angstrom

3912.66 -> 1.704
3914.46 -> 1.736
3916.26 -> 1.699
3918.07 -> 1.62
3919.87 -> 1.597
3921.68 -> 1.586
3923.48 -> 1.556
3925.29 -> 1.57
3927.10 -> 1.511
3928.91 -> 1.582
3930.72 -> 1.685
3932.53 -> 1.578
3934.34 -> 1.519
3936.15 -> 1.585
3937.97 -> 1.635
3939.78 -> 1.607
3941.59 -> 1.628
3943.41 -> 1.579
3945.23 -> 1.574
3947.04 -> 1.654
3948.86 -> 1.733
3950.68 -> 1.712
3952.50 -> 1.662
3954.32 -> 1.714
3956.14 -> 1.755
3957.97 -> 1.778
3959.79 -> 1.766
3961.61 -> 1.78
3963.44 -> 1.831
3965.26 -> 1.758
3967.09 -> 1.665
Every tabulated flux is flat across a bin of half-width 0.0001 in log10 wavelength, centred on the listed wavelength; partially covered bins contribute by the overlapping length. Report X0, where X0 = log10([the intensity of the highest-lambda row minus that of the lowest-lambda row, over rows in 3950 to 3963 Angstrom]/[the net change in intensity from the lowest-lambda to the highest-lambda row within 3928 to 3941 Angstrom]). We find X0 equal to 0.43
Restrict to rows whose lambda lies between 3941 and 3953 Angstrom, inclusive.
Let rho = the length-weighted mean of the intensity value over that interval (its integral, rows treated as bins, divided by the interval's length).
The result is 1.65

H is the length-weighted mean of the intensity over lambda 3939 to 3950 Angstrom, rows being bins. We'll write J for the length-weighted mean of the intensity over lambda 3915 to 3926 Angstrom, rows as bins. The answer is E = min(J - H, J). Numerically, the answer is -0.02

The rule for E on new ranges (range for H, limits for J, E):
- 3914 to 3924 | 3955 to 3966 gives 0.15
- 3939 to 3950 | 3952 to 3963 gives 0.12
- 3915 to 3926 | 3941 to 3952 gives 0.04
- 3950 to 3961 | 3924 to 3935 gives -0.16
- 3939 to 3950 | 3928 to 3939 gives -0.03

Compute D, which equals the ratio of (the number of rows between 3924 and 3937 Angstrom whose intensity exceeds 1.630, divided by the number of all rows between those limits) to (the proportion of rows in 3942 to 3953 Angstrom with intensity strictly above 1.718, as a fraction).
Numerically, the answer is 0.86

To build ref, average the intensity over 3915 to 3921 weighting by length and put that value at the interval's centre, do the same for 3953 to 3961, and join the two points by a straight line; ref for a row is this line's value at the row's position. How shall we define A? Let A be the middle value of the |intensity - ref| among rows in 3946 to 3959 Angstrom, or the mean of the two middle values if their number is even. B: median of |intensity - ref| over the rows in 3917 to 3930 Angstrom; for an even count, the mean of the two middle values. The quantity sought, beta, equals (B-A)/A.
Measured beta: 2.5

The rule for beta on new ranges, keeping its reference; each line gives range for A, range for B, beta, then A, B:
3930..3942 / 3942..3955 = -0.3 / 0.095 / 0.0683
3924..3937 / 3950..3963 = -0.8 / 0.104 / 0.0204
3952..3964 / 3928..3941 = 2.7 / 0.025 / 0.0952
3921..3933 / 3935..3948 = 0.0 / 0.092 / 0.0952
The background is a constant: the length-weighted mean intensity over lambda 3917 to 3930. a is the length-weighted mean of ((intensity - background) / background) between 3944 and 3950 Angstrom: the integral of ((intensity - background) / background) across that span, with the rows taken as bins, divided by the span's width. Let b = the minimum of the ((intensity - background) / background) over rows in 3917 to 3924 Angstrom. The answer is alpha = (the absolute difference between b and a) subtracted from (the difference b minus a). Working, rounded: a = 0.048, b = -0.01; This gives -0.12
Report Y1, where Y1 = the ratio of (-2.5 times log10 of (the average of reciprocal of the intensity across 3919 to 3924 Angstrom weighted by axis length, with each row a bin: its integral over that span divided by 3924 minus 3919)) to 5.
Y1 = 0.099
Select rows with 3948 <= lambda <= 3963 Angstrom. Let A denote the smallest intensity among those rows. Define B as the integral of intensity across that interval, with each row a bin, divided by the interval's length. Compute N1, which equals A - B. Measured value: -0.078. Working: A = 1.662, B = 1.740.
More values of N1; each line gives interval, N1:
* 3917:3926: -0.032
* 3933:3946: -0.070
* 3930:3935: -0.076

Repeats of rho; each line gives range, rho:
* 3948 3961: 1.73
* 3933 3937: 1.56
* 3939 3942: 1.62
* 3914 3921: 1.66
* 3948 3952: 1.72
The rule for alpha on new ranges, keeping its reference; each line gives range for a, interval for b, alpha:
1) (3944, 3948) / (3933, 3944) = -0.12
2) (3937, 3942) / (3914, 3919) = 0.00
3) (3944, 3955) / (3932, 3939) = -0.19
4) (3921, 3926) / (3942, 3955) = 0.00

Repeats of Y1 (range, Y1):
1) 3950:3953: 0.114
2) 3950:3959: 0.118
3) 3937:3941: 0.105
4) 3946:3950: 0.114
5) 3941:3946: 0.101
